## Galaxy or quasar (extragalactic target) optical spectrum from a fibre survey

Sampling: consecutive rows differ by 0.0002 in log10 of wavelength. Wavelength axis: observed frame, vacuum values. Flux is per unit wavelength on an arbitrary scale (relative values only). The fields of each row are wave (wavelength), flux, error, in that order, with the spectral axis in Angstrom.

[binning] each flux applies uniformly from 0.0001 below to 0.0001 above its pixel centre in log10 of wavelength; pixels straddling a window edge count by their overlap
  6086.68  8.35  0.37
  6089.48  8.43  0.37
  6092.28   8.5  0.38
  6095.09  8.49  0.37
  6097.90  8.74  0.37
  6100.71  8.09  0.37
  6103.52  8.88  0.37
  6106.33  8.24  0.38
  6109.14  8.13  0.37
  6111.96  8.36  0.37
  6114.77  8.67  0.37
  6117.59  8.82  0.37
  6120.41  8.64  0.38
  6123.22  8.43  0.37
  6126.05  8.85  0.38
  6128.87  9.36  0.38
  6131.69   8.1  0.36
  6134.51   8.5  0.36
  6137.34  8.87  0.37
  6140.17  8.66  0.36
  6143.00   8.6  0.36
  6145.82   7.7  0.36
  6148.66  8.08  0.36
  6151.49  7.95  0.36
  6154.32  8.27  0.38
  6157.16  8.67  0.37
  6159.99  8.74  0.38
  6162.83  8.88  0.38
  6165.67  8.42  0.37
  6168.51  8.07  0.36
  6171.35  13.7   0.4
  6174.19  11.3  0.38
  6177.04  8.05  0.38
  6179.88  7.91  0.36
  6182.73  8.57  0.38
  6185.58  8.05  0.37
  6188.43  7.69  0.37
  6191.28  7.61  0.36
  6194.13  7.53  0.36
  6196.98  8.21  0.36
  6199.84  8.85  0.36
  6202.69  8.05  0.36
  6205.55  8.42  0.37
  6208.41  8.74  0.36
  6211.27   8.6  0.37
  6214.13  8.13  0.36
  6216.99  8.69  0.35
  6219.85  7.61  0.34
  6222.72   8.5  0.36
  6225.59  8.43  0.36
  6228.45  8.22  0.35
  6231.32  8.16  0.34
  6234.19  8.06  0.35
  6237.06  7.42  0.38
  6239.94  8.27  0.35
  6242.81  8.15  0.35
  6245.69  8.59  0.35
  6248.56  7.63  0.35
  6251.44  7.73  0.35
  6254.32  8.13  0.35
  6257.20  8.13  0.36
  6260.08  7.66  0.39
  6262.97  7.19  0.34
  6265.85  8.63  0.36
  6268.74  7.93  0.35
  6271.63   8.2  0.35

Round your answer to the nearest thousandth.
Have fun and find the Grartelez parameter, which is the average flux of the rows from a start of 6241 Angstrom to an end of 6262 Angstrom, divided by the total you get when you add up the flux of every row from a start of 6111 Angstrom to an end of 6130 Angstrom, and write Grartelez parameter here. 0.131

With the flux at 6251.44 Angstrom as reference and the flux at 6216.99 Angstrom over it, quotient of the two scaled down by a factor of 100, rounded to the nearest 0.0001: 0.0112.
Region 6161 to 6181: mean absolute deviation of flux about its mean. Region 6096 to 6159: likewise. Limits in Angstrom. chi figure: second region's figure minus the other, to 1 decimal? -1.4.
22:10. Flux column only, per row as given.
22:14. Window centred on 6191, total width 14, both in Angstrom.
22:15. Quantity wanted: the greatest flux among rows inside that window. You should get 8.21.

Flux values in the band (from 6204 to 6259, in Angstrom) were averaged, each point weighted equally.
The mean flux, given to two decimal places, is 8.19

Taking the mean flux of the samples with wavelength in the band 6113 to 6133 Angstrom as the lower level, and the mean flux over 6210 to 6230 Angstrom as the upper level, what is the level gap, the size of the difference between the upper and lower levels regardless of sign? 0.38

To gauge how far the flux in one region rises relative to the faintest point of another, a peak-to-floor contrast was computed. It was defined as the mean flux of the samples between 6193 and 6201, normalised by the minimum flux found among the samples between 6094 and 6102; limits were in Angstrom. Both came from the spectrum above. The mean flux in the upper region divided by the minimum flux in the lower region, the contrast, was 1.01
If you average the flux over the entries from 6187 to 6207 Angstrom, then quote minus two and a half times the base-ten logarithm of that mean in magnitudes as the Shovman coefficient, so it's -2.26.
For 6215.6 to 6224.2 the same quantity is -2.29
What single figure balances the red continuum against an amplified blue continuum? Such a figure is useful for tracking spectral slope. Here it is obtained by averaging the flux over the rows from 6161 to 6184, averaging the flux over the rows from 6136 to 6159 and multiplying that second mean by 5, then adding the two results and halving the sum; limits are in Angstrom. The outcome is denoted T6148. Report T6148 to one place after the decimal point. 25.6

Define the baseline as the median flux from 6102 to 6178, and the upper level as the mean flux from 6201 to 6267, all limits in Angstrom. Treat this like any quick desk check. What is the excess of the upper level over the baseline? -0.46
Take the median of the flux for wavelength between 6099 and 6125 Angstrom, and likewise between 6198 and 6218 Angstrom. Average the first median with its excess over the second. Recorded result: 4.13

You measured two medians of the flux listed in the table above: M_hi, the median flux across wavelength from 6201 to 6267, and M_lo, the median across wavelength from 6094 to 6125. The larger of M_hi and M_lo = 8.5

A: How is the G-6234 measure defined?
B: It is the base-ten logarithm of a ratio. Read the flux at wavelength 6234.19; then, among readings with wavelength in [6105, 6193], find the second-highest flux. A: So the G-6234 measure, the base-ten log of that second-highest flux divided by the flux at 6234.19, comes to 0.15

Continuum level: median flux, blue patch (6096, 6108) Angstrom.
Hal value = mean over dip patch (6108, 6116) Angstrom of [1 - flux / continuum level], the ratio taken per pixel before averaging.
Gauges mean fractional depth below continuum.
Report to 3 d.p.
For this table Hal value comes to 0.012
